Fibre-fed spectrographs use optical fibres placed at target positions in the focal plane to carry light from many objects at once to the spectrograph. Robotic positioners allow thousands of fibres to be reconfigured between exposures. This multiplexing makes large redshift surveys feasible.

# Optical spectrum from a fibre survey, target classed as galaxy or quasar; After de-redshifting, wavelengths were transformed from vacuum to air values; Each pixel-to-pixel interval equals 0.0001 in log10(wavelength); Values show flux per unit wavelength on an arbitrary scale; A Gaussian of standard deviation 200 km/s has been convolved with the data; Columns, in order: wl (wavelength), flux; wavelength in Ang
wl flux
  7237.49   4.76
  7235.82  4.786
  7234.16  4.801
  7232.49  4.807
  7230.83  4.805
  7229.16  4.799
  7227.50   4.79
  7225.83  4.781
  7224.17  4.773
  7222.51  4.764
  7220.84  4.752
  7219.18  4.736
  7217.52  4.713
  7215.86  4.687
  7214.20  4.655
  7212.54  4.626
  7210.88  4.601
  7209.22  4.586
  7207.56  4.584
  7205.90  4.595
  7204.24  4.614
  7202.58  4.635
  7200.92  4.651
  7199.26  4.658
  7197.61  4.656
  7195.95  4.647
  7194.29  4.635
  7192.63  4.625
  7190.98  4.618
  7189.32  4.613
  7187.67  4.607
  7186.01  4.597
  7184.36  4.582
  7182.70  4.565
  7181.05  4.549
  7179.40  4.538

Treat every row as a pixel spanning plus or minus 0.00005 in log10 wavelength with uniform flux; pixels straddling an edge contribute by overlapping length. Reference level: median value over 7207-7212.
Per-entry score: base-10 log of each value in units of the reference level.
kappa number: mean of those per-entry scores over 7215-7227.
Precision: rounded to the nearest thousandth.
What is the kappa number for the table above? 0.015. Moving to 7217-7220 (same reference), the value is 0.013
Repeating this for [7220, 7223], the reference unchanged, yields 0.016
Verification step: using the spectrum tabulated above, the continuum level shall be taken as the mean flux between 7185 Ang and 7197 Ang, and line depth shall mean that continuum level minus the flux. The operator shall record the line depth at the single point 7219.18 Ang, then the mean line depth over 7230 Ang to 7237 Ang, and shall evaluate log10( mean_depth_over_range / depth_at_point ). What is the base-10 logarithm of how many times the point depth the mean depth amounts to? 0.2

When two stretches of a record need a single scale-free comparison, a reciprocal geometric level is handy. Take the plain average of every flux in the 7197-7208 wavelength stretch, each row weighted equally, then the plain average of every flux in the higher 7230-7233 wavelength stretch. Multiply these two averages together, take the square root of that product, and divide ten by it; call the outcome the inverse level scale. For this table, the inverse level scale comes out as 2.12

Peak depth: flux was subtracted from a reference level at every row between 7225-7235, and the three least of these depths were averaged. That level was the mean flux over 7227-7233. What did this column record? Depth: 0.00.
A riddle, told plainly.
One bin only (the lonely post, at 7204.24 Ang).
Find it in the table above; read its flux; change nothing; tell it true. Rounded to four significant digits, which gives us 4.614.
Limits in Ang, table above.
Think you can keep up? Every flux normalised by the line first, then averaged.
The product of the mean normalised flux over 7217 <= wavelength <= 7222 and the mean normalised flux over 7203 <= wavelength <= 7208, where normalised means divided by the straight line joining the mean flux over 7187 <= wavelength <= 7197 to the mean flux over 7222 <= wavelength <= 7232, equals 0.977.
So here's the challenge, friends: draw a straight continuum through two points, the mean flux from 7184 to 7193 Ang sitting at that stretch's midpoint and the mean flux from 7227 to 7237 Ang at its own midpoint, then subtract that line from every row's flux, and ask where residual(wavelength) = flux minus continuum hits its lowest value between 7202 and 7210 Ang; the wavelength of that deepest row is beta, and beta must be 7209.22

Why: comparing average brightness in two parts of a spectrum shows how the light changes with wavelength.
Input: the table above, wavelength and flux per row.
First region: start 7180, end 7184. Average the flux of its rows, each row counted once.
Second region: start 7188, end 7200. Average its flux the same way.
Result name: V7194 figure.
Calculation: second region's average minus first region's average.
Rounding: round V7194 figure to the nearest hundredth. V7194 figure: 0.08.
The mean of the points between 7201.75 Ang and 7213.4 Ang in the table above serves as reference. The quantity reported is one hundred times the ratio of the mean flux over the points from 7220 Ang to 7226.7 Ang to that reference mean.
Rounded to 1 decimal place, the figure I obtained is 103.5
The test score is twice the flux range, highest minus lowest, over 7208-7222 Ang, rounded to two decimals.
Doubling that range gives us 0.33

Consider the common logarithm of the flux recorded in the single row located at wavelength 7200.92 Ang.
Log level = 0.668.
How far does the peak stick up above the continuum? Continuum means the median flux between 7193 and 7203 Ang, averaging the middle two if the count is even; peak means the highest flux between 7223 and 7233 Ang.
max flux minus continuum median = 0.16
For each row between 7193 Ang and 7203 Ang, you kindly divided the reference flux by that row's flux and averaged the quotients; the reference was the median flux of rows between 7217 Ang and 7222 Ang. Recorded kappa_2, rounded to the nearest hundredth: 1.02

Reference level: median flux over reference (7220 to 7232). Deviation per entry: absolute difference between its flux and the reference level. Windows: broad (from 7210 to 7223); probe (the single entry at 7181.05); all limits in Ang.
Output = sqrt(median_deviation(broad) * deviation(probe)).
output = 0.14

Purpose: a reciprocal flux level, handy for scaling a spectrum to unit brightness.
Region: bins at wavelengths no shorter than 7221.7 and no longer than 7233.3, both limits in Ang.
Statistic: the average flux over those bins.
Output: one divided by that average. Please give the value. 0.209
